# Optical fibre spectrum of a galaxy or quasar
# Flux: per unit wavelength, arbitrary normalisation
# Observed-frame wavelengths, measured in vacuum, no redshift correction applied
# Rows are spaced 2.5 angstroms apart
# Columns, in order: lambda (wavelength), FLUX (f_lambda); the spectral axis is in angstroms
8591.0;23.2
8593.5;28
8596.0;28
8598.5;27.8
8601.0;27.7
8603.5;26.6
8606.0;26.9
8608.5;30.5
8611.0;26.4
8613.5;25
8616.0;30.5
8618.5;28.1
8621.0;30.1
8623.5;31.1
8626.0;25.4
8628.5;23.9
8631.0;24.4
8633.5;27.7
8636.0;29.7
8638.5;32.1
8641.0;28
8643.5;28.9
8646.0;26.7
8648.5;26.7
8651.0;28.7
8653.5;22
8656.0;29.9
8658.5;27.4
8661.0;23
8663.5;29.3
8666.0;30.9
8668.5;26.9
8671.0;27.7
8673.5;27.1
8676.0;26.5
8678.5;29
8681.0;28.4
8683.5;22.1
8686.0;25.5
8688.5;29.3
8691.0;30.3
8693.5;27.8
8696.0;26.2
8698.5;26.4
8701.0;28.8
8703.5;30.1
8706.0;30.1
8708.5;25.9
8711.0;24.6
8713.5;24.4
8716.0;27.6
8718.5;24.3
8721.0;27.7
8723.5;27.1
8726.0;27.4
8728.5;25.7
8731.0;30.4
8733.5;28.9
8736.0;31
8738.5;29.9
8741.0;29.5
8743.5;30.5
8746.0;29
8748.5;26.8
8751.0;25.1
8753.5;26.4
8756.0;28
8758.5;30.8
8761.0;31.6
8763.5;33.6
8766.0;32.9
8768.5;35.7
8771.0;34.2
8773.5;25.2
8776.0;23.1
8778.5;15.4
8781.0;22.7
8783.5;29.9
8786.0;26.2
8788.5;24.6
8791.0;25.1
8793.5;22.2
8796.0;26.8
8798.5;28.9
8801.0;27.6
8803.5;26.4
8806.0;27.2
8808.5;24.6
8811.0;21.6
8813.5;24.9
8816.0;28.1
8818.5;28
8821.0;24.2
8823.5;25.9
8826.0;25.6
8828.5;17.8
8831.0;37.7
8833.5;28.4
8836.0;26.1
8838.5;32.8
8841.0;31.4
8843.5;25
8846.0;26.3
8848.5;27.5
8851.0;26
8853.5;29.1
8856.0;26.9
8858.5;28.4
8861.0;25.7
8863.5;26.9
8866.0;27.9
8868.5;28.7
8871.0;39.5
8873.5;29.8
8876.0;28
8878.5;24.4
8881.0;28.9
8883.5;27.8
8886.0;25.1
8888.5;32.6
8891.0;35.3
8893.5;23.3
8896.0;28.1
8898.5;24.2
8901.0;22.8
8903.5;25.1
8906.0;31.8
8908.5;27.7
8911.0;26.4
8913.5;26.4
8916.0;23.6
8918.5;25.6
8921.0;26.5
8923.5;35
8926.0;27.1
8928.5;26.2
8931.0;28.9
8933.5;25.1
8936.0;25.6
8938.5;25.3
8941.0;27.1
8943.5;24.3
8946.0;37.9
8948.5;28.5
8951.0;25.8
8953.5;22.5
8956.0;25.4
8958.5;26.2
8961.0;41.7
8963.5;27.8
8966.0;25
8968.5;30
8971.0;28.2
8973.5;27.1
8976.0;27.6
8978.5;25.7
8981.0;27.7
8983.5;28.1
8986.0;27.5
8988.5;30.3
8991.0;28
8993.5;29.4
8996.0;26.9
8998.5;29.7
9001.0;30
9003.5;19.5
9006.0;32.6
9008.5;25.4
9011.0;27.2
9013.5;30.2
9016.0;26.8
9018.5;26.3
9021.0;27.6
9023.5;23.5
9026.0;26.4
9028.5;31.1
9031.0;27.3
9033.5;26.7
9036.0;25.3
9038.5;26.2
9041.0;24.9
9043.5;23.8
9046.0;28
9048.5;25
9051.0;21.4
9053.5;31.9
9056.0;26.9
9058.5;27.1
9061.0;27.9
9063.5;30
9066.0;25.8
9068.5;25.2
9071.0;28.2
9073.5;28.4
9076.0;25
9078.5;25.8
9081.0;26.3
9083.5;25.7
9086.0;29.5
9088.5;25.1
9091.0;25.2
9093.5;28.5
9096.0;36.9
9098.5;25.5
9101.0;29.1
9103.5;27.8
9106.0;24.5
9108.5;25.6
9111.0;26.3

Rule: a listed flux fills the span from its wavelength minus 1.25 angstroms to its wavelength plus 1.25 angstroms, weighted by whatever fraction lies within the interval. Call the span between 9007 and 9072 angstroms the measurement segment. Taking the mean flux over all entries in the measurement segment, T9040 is 26.8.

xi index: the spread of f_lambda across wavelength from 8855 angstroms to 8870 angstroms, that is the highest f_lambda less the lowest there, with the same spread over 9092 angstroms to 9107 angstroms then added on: 15.4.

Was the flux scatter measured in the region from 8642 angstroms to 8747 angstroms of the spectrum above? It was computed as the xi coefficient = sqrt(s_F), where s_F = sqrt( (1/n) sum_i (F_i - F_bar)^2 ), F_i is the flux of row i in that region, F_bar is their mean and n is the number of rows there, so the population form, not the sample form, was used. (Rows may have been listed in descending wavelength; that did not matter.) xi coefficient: 1.5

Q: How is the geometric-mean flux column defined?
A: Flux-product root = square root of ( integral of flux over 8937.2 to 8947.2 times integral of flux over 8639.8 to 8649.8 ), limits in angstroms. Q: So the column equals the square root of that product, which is 281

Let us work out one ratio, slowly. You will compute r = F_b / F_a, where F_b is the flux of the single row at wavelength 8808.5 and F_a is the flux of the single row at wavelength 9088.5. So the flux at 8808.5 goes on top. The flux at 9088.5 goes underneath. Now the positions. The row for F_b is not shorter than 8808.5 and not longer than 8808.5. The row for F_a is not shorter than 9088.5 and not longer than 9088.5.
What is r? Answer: 0.98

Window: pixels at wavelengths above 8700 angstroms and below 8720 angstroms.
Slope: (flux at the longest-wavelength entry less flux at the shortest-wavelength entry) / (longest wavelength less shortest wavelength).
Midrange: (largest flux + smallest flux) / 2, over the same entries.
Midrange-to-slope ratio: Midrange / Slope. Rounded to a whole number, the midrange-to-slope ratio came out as -106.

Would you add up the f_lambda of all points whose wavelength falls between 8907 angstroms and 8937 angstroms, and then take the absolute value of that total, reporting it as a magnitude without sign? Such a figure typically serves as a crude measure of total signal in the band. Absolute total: 324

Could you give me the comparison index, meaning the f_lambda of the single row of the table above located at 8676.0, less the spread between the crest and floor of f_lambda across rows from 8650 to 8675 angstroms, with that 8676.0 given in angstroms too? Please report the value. 18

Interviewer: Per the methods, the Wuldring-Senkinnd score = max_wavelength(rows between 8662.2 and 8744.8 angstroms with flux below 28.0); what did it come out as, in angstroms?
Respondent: 8728.5 angstroms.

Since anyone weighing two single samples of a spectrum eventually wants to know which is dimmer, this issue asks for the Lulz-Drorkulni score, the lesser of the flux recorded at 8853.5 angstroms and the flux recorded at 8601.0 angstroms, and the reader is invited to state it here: 27.7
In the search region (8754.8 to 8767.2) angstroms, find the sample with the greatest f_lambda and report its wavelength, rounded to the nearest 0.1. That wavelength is 8763.5 angstroms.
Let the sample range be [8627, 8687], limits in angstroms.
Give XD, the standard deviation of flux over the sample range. 2.6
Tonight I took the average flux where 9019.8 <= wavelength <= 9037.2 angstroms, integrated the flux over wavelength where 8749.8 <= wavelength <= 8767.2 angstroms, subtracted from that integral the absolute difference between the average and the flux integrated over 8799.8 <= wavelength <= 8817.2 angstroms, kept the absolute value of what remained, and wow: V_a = 97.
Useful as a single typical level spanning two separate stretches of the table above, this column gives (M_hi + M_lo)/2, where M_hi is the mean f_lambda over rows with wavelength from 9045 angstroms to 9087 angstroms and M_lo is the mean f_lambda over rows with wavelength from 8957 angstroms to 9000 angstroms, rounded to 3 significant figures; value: 27.8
